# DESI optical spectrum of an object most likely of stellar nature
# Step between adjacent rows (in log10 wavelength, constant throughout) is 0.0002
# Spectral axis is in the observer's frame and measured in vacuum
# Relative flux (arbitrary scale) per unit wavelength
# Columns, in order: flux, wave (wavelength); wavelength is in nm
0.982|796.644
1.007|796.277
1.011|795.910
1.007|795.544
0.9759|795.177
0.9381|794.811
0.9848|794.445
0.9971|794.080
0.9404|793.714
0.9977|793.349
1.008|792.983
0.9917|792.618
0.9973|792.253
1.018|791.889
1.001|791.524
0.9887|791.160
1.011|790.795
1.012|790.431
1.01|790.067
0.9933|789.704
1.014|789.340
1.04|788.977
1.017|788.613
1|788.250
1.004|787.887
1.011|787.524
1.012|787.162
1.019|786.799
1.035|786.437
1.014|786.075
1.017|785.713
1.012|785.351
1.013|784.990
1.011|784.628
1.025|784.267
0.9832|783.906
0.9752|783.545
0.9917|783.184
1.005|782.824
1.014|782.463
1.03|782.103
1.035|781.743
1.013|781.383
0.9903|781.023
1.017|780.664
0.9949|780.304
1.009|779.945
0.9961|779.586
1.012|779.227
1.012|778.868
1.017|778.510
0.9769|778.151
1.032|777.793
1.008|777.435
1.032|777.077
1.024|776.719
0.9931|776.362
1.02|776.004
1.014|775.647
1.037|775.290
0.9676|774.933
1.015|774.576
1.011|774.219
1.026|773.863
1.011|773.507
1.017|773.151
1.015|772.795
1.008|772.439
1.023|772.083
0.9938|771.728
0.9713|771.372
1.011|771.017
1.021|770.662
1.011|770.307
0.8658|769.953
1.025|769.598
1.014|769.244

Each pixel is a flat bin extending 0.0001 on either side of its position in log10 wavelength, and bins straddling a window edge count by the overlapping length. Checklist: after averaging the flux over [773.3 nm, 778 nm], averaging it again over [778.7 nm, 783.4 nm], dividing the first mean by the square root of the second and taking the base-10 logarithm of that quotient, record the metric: 0.004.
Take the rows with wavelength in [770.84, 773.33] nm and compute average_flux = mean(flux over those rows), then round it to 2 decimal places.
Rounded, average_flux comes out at 1.01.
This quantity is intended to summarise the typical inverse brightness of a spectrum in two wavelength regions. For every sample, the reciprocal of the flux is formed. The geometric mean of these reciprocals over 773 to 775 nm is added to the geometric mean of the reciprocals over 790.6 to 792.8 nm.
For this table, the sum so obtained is 1.99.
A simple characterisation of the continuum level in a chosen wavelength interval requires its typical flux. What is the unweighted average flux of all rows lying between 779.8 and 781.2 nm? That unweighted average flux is 1.00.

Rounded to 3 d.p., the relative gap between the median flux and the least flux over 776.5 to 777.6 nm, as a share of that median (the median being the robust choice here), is 0.016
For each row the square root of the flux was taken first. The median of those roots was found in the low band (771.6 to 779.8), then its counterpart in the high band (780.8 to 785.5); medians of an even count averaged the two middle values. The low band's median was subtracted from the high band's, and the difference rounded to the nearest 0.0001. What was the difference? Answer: -0.0010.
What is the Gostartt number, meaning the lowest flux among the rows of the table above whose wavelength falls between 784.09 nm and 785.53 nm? 1.011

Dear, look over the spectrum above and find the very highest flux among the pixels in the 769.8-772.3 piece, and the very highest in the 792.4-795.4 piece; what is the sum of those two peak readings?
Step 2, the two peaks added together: 2.031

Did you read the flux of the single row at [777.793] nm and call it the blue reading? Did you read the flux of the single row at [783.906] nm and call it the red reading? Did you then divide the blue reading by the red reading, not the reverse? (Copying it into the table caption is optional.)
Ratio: 1.05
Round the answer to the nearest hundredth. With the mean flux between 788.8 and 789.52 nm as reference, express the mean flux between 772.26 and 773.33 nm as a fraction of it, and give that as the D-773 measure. 0.99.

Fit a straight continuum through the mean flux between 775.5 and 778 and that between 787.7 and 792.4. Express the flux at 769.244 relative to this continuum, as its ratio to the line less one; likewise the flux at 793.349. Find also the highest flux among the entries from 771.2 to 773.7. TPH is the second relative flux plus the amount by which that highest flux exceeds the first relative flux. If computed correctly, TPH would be 1.02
